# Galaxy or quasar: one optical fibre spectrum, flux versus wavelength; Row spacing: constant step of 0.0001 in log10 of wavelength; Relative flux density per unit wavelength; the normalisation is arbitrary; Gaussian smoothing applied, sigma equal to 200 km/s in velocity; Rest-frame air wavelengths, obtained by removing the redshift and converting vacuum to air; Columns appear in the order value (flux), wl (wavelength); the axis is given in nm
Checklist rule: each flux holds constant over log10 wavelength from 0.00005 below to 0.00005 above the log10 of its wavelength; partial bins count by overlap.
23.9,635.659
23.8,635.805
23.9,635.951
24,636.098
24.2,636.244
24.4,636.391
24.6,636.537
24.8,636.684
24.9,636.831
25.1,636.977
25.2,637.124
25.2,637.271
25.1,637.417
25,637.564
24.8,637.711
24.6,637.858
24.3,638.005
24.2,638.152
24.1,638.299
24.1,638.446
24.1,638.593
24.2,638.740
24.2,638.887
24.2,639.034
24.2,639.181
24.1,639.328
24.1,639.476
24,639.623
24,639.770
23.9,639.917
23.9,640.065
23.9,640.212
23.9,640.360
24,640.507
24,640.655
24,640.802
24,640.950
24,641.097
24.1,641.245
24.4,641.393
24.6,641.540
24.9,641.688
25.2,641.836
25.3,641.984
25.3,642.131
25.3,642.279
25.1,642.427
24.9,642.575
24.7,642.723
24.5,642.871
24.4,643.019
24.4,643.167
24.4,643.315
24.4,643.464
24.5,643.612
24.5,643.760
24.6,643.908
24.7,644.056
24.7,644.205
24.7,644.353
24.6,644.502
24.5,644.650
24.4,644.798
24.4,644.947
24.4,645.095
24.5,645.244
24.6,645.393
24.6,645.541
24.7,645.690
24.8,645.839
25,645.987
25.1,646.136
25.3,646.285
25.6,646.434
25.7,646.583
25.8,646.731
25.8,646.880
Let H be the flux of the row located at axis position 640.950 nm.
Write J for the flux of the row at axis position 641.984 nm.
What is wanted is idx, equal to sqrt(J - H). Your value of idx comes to 1.14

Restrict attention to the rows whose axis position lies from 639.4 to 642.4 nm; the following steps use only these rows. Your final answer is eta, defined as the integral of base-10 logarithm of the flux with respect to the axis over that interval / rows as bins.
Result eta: 4.16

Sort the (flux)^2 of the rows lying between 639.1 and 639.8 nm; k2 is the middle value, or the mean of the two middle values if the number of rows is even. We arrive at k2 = 581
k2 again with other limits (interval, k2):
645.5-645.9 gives 610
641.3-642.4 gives 635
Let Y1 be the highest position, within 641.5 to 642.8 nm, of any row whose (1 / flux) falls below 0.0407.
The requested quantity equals 642.723 nm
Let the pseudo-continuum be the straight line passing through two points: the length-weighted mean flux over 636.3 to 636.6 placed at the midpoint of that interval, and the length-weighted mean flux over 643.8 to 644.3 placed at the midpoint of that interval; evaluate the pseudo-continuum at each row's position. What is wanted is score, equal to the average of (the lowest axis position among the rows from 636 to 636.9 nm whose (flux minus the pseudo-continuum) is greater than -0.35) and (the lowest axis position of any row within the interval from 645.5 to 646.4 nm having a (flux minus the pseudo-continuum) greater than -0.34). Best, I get 640.89 nm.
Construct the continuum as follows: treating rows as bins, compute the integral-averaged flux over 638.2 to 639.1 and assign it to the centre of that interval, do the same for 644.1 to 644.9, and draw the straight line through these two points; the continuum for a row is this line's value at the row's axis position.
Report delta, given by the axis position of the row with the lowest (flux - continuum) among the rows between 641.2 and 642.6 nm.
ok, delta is 641.245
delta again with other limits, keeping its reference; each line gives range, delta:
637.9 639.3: 638.593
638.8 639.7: 639.623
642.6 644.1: 643.464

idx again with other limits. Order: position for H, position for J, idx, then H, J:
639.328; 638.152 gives 0.32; 24.1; 24.2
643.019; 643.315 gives 0.00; 24.4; 24.4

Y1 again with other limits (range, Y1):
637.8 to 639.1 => 637.858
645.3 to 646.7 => 646.583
